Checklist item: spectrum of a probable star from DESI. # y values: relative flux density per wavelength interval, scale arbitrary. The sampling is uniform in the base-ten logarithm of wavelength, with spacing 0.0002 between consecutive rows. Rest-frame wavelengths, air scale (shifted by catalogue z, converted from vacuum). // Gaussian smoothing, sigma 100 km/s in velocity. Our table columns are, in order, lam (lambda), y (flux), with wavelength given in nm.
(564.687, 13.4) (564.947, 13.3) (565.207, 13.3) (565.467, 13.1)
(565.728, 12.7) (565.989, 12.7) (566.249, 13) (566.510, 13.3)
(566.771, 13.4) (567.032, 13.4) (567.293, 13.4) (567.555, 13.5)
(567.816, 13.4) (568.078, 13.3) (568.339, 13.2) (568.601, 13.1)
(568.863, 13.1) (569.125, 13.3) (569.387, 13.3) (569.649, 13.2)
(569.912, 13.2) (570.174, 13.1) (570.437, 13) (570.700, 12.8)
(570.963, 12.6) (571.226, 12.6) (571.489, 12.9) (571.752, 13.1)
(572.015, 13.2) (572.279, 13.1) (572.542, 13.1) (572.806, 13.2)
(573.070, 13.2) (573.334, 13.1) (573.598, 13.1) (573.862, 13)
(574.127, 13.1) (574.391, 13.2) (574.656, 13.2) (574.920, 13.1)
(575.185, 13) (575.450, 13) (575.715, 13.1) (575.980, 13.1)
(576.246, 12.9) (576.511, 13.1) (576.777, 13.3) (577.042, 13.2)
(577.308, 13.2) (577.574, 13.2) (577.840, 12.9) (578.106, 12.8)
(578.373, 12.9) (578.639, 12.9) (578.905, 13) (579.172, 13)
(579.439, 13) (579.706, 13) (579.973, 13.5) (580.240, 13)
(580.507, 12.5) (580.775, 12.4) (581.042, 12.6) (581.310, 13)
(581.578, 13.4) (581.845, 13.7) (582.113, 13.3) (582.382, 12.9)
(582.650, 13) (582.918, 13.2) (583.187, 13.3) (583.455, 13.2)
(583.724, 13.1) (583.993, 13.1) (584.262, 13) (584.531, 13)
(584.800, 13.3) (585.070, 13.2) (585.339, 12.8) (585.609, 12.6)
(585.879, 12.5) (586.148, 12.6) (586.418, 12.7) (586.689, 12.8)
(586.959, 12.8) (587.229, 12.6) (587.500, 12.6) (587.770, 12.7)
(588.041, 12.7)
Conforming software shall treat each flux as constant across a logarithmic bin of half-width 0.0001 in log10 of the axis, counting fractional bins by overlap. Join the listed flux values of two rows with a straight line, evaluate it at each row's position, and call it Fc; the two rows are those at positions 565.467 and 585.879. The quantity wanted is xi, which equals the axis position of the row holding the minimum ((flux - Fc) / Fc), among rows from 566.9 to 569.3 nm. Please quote 568.601 nm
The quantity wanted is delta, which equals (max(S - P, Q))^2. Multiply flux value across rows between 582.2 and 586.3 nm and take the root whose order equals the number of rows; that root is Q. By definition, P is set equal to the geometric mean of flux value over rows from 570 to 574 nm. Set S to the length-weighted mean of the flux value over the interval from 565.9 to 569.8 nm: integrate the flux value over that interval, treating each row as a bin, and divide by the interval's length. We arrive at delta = 169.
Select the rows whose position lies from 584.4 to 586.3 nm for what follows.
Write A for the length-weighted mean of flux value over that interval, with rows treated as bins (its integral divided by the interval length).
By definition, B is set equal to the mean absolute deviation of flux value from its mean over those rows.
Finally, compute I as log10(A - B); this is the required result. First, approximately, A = 12.9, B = 0.27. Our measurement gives 1.10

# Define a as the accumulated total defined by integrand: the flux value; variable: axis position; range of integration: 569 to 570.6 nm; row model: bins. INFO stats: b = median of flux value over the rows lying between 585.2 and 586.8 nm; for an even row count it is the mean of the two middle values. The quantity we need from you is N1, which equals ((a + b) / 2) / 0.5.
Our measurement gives 33.7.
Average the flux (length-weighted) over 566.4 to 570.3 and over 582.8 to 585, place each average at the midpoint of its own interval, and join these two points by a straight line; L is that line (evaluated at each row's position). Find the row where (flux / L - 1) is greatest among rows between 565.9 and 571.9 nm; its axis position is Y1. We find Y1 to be 567.555 nm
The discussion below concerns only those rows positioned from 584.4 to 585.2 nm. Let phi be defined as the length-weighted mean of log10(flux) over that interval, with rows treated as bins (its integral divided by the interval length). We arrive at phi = 1.12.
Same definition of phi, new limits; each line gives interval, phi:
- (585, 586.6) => 1.10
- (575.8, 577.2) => 1.12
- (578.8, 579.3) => 1.11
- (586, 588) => 1.10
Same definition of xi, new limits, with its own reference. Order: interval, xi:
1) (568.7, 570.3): 568.863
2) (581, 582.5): 581.042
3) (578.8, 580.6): 580.507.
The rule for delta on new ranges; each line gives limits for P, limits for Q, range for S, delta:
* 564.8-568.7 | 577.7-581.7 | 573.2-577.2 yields 167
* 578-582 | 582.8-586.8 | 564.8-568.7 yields 168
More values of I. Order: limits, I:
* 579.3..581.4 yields 1.10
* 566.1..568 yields 1.12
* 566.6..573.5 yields 1.11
